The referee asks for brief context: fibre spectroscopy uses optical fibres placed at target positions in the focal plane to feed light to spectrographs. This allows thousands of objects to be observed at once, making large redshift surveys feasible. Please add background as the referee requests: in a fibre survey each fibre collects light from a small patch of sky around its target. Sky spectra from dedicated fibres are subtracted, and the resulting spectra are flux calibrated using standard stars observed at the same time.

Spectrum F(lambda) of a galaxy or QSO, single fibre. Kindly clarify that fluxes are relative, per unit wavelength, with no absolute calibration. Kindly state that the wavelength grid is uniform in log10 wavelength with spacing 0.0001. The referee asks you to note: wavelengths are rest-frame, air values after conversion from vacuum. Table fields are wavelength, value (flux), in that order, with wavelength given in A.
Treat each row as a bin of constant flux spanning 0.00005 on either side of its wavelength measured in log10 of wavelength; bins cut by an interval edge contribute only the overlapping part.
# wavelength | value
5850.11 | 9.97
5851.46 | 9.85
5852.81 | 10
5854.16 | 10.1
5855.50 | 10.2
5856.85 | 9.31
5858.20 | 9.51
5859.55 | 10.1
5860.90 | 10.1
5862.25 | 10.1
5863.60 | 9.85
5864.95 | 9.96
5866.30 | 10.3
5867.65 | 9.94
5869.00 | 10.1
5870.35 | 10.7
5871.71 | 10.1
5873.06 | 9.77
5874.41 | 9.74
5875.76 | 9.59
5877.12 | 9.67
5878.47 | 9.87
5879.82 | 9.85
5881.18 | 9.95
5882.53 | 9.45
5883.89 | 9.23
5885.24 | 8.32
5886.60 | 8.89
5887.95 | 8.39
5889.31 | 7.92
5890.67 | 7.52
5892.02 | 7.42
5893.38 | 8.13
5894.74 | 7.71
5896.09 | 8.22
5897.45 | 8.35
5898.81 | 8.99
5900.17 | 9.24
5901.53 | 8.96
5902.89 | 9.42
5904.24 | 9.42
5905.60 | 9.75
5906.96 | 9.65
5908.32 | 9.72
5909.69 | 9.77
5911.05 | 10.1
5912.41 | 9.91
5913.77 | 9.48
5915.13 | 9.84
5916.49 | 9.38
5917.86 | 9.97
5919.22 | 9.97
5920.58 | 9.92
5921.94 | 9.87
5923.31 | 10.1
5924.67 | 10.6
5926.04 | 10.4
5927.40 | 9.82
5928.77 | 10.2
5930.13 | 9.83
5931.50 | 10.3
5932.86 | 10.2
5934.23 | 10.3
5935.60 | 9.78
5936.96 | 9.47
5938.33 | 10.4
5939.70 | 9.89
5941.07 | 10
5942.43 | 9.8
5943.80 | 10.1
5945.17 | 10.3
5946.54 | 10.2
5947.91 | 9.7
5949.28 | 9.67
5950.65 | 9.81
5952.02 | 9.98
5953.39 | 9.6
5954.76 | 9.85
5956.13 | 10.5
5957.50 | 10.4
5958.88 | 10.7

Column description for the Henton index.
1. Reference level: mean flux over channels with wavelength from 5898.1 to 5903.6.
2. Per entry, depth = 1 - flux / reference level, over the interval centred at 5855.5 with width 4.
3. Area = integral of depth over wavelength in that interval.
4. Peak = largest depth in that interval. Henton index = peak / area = 0.054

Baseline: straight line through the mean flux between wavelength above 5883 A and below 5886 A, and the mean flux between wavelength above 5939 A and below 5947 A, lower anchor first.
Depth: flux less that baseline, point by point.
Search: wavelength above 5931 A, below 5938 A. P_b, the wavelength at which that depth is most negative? 5936.96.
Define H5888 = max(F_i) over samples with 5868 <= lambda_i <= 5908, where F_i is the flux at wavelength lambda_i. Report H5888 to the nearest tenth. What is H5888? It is 10.7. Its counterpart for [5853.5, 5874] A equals 10.7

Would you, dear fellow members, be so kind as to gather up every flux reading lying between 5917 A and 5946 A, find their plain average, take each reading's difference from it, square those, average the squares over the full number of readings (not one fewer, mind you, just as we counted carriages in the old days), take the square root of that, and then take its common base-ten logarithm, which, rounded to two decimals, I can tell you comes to -0.58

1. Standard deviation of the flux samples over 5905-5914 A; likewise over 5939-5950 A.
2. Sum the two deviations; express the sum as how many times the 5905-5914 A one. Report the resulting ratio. 2.2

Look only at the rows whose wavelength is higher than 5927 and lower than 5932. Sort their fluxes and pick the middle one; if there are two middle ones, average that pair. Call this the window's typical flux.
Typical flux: 10.0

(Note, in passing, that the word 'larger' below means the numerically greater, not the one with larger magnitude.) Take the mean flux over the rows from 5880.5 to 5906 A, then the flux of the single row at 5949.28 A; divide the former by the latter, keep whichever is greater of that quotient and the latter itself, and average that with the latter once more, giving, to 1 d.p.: 9.7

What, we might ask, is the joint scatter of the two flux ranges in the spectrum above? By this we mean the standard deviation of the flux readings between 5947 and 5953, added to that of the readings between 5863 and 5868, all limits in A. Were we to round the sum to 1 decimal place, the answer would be 0.3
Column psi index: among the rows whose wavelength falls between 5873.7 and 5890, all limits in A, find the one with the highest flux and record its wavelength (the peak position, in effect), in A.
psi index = 5881.18 A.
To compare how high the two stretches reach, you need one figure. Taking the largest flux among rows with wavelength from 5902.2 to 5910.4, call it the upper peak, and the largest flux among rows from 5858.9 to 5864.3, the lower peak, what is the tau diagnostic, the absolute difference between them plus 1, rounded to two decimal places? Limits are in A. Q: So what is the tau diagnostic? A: 1.33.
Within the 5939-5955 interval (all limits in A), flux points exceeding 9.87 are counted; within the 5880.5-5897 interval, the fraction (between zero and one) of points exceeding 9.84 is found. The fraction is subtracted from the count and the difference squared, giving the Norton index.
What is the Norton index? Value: 35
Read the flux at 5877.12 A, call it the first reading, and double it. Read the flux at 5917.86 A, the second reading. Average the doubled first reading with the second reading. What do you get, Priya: 14.7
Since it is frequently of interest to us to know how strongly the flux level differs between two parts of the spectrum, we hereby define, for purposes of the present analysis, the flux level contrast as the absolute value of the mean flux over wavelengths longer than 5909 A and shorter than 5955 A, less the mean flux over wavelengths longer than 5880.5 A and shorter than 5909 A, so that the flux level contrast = 1.2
